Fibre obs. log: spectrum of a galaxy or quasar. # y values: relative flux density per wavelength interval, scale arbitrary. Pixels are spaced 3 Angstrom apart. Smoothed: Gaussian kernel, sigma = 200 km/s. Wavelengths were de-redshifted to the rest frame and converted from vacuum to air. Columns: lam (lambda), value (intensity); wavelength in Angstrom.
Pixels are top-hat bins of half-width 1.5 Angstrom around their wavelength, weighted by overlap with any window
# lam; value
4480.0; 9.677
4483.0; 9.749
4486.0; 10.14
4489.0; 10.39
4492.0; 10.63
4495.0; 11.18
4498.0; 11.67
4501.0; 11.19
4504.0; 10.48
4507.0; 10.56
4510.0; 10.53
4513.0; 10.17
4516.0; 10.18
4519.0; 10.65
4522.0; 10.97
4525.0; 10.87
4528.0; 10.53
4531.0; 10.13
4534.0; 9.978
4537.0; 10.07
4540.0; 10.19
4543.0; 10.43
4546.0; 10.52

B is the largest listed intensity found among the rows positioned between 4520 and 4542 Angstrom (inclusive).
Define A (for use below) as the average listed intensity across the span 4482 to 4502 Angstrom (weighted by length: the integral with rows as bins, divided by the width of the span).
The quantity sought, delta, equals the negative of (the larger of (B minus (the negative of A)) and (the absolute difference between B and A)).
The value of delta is -21.7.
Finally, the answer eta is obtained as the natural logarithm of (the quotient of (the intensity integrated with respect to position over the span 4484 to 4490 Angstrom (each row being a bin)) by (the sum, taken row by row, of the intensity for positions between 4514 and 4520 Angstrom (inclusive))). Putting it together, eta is 1.08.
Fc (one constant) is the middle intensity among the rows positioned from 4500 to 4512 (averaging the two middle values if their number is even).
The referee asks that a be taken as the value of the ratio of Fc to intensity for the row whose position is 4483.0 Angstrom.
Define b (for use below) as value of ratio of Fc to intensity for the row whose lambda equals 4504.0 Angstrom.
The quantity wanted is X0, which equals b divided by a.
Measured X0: 0.93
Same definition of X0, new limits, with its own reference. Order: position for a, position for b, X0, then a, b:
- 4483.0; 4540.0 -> 0.96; 1.08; 1.03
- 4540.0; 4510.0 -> 0.97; 1.03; 1.00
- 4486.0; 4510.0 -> 0.96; 1.04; 1.00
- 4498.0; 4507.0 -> 1.11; 0.90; 1.00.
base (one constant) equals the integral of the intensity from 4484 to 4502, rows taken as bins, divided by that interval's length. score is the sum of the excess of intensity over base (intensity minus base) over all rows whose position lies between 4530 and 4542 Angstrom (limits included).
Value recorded -2.9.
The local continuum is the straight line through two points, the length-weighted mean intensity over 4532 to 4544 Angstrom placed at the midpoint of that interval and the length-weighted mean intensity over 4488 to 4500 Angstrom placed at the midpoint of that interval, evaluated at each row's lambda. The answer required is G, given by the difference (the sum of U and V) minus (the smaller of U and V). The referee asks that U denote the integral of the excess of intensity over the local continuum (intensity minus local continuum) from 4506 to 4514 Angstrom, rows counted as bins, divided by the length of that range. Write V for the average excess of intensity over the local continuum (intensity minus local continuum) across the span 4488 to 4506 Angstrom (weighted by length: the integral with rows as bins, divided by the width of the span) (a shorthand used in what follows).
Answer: -0.02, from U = -0.27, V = -0.02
